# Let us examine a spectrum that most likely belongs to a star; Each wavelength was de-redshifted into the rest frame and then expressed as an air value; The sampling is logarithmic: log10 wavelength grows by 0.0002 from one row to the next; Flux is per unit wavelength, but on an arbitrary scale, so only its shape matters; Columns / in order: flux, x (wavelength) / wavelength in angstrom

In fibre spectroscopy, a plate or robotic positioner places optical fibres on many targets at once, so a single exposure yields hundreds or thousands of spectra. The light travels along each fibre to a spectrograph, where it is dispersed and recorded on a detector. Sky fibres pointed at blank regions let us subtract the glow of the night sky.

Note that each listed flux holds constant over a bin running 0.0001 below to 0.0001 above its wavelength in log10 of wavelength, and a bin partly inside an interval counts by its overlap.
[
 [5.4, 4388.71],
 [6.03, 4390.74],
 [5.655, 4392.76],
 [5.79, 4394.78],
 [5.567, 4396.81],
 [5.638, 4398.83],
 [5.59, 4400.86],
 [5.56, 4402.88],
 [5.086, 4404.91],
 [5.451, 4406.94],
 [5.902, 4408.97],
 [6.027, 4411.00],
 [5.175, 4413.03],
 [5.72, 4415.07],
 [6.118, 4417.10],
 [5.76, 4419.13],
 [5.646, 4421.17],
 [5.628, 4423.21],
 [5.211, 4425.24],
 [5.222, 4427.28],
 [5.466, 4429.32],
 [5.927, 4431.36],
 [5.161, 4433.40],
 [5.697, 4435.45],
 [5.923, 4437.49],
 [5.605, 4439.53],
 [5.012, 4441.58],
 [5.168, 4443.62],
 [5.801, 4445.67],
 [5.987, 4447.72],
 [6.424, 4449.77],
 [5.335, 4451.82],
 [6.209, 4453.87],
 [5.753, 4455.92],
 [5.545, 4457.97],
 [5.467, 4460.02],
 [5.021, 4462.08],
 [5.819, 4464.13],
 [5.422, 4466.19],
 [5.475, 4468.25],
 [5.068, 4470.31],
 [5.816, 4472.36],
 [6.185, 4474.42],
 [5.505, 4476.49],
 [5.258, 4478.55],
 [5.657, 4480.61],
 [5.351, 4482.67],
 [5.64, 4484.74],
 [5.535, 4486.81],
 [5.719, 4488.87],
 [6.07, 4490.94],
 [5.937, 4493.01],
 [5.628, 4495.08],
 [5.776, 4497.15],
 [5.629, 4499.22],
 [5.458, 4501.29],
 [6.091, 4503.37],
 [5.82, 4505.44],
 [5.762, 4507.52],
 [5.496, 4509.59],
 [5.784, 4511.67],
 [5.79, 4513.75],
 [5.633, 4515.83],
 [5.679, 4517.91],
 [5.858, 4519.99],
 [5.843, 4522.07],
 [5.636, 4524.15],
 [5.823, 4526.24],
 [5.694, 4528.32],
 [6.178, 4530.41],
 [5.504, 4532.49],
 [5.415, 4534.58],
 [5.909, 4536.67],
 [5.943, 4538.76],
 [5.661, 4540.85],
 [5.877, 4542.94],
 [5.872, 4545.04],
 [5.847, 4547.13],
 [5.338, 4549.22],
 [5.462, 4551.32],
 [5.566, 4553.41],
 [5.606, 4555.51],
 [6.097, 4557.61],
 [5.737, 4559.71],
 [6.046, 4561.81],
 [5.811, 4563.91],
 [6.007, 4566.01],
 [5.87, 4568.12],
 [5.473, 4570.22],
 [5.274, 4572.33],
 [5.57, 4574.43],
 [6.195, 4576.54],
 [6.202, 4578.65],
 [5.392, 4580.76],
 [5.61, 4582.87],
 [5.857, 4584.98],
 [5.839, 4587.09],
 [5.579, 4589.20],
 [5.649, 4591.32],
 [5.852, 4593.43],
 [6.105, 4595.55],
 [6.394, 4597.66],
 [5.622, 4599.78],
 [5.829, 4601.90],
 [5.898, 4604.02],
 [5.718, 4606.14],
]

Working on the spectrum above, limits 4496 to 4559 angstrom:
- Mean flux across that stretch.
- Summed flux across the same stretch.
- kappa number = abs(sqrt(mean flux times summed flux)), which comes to 31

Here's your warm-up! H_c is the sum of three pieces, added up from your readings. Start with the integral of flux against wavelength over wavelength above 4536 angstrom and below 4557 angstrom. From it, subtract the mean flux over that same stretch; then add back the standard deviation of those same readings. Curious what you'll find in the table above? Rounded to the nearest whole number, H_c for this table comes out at 114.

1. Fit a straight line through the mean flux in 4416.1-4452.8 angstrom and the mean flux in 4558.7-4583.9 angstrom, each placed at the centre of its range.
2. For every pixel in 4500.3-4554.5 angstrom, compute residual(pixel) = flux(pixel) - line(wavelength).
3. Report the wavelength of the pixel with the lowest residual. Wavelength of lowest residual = 4549.22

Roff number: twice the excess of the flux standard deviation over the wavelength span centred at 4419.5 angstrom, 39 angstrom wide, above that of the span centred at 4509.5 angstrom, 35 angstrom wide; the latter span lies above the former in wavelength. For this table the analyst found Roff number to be 0.31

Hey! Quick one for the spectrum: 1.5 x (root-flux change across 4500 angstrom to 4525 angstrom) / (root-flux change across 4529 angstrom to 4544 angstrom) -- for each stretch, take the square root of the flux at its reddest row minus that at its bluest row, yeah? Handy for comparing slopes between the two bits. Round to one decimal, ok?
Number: -0.9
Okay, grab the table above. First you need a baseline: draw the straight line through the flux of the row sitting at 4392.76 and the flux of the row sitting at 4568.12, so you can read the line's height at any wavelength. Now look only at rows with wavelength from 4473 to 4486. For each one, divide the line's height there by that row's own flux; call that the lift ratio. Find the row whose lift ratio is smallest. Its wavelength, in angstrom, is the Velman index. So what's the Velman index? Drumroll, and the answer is 4474.42 angstrom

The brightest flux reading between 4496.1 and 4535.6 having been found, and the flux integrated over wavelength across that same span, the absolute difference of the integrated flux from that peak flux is 220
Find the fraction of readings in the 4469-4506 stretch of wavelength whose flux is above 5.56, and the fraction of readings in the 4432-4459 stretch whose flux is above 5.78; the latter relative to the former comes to 0.577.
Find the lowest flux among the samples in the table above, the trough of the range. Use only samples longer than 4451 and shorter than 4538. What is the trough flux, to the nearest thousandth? 5.021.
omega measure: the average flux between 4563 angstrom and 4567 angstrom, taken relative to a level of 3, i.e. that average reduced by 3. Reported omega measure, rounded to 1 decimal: 2.9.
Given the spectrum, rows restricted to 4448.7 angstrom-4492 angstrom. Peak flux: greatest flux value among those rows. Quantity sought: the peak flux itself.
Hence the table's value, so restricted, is 6.424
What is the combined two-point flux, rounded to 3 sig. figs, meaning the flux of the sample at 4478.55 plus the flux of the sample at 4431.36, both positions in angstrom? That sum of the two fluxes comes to 11.2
